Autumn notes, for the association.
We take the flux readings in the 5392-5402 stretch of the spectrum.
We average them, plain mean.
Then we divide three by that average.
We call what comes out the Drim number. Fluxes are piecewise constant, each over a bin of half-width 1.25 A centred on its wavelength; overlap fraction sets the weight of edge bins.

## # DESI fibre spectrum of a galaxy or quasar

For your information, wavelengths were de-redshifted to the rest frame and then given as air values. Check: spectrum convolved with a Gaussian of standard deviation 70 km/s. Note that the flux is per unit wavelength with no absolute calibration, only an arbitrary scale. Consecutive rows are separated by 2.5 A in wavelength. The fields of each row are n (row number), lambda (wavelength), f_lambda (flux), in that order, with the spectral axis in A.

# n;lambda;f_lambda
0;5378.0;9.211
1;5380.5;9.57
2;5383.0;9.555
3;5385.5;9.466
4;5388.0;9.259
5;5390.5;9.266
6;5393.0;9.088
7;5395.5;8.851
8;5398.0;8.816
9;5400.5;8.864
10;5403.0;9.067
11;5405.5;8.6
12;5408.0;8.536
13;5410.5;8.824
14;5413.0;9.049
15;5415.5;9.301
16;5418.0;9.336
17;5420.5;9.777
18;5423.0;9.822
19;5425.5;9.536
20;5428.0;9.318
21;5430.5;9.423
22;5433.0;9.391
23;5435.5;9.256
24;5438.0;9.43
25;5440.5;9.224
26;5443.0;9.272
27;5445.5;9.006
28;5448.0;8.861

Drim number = 0.337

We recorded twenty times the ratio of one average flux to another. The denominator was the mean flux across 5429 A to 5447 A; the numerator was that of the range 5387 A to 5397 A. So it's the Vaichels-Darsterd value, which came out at 19.6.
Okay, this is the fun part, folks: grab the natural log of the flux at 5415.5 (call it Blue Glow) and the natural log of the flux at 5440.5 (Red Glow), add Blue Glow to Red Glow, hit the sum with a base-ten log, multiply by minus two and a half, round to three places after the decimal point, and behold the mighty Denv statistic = -1.621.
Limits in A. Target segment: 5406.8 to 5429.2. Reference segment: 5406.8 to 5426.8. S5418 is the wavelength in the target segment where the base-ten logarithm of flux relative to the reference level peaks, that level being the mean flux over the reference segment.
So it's 5423.0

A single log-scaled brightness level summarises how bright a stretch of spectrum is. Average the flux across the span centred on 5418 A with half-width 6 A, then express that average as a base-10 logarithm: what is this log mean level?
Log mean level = 0.976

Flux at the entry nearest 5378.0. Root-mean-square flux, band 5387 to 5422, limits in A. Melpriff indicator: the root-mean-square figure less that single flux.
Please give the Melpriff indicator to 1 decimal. -0.2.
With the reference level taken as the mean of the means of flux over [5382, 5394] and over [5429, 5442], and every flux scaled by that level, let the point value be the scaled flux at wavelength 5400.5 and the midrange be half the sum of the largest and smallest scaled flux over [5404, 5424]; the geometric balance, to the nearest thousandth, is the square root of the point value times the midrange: 0.966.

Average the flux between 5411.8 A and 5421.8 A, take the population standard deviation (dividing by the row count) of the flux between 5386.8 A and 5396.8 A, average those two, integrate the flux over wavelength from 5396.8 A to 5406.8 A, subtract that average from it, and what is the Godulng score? 84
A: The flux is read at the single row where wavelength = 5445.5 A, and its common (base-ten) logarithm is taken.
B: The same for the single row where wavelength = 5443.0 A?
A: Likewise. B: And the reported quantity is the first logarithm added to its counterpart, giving 1.92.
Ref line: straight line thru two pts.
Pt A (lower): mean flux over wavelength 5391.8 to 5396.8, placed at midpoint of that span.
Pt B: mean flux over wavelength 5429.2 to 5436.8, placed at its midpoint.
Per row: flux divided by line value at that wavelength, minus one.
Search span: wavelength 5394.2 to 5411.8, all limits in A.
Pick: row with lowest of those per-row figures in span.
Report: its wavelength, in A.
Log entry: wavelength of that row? 5408.0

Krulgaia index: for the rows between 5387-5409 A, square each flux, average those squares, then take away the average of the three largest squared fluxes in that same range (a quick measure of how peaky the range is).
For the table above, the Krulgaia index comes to -5.0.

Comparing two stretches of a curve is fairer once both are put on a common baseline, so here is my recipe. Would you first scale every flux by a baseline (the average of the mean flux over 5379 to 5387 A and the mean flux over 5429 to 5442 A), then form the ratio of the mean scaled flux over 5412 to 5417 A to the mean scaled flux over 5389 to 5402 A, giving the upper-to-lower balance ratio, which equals 1.02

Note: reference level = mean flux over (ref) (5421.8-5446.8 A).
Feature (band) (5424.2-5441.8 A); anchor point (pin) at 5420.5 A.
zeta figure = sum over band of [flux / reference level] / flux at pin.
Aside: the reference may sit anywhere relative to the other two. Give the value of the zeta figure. 0.716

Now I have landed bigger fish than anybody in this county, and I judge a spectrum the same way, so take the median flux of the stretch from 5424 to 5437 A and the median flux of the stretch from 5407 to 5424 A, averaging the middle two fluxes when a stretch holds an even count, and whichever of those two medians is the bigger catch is 9.39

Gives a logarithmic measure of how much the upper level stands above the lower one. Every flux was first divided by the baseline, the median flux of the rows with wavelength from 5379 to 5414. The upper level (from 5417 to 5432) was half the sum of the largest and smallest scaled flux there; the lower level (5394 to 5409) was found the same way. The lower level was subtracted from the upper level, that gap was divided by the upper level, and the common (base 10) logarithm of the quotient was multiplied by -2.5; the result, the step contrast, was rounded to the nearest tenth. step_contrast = 2.7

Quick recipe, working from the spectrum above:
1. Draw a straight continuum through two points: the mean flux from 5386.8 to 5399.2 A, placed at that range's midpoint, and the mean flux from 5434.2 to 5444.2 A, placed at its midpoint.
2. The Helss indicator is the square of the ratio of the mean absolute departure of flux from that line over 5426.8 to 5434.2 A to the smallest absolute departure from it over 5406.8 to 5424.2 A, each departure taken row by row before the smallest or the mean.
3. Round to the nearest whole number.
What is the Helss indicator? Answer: 1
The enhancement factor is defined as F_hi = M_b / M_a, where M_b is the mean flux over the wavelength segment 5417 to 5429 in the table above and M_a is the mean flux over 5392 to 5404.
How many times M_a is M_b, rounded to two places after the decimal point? 1.07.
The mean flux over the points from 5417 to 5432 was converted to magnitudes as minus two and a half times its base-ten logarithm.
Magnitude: -2.45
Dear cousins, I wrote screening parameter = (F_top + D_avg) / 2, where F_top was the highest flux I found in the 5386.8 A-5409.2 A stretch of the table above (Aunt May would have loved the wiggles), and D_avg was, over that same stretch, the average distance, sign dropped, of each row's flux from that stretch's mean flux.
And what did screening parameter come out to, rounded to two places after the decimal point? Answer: 4.74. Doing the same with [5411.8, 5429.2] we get 5.02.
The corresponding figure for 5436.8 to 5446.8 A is 4.77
